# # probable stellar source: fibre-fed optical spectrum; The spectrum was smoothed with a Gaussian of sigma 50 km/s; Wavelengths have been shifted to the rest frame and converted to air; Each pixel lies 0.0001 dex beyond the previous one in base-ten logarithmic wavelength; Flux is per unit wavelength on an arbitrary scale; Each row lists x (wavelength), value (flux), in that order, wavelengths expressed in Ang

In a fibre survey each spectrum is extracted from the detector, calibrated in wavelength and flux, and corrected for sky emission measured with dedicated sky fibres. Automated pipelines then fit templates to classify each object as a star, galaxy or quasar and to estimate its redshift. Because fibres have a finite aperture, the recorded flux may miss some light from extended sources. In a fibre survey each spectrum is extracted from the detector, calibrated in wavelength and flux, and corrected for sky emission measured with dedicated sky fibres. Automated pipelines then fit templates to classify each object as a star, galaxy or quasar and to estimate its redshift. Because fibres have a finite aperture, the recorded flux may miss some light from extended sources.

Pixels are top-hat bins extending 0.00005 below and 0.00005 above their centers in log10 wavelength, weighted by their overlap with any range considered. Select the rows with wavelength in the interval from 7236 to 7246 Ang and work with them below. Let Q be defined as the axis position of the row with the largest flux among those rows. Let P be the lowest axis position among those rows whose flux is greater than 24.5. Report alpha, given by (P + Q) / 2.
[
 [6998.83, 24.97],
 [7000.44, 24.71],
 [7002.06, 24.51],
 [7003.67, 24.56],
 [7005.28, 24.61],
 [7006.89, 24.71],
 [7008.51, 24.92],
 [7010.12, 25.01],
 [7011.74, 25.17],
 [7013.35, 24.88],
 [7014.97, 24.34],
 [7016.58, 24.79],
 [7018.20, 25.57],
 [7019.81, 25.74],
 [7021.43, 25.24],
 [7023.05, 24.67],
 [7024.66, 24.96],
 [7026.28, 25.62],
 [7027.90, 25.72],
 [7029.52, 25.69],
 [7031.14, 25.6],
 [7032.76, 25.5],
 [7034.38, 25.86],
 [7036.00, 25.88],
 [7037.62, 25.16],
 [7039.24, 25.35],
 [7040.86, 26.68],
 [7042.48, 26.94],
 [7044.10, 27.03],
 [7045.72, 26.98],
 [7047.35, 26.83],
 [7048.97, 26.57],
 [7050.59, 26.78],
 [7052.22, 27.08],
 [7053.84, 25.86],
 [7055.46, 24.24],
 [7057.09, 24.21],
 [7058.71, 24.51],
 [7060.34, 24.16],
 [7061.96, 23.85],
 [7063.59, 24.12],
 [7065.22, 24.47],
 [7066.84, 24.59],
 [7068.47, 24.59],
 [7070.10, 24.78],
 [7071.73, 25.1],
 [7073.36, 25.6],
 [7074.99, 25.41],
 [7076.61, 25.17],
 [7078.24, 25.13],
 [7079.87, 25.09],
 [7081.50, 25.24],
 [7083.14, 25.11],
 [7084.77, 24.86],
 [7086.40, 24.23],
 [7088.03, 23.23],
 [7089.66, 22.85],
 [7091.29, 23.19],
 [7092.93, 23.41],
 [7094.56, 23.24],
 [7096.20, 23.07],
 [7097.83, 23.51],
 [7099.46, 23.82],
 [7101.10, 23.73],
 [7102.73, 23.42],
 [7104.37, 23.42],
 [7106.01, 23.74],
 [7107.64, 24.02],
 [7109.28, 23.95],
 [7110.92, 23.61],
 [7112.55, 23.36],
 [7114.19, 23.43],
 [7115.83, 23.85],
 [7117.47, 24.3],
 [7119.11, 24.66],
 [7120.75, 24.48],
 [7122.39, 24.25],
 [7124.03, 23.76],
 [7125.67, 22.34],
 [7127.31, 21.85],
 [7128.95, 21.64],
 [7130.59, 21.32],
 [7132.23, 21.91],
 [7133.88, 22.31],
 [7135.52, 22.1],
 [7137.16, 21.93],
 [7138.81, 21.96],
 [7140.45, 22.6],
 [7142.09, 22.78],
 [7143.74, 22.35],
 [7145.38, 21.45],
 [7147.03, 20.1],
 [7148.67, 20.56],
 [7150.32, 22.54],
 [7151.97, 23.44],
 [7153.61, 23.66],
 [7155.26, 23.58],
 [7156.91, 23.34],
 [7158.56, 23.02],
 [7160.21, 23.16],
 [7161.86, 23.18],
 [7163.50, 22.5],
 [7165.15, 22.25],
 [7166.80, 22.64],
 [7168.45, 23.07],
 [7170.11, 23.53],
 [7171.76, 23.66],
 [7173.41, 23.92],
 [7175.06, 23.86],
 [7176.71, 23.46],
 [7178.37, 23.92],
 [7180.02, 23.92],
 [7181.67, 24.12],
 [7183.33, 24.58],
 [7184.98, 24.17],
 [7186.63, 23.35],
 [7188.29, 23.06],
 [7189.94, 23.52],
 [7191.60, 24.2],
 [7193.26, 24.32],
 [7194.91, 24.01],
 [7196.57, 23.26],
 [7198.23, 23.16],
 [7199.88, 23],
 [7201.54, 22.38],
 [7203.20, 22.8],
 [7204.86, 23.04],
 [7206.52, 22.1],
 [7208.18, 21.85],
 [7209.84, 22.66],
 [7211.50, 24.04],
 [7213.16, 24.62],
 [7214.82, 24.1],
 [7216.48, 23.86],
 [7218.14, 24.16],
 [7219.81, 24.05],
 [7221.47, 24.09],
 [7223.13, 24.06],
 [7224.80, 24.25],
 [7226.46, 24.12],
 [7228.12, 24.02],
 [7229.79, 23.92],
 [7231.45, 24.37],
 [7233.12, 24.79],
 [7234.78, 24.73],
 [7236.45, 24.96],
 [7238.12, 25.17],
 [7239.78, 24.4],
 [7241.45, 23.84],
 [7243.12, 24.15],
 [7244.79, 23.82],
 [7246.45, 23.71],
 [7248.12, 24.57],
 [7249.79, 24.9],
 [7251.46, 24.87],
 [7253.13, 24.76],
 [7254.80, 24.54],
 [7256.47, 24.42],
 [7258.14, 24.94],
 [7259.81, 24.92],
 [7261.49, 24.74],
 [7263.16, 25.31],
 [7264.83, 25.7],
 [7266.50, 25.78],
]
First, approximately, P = 7236.45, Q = 7238.12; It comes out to 7237.3 Ang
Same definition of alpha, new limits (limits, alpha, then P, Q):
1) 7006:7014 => 7009.3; 7006.89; 7011.74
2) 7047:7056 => 7049.8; 7047.35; 7052.22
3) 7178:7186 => 7183.3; 7183.33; 7183.33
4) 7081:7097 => 7081.5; 7081.50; 7081.50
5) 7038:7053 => 7045.7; 7039.24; 7052.22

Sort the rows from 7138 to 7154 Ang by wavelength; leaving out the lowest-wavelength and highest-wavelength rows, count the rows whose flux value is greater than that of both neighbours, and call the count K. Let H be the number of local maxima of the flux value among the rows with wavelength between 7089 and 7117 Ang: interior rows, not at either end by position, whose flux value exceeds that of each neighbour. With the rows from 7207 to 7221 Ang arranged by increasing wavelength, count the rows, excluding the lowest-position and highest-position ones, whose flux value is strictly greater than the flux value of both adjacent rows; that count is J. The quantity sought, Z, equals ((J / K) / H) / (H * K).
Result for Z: 0.2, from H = 3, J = 2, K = 1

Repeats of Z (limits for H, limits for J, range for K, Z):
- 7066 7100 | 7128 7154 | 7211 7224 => 0.0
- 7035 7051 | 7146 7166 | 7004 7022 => 0.5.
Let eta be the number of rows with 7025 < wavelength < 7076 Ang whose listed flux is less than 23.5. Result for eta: 0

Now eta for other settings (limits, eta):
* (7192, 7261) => 9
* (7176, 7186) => 1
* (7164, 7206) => 12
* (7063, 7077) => 0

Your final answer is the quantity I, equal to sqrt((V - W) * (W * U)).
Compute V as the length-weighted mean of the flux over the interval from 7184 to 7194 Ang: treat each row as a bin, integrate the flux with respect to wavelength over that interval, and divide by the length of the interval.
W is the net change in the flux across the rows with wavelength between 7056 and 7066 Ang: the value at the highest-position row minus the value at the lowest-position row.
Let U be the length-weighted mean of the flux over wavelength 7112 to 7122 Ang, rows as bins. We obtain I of 12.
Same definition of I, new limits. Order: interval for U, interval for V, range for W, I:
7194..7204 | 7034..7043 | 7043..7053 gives 5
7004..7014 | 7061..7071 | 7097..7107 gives 12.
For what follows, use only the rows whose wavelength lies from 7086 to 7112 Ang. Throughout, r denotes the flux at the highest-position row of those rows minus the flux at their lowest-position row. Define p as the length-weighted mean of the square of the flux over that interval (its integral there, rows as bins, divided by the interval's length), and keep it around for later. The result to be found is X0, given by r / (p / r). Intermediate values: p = 553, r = -0.6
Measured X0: 0.0007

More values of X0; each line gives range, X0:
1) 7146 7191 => 0.0217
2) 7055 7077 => 0.0014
